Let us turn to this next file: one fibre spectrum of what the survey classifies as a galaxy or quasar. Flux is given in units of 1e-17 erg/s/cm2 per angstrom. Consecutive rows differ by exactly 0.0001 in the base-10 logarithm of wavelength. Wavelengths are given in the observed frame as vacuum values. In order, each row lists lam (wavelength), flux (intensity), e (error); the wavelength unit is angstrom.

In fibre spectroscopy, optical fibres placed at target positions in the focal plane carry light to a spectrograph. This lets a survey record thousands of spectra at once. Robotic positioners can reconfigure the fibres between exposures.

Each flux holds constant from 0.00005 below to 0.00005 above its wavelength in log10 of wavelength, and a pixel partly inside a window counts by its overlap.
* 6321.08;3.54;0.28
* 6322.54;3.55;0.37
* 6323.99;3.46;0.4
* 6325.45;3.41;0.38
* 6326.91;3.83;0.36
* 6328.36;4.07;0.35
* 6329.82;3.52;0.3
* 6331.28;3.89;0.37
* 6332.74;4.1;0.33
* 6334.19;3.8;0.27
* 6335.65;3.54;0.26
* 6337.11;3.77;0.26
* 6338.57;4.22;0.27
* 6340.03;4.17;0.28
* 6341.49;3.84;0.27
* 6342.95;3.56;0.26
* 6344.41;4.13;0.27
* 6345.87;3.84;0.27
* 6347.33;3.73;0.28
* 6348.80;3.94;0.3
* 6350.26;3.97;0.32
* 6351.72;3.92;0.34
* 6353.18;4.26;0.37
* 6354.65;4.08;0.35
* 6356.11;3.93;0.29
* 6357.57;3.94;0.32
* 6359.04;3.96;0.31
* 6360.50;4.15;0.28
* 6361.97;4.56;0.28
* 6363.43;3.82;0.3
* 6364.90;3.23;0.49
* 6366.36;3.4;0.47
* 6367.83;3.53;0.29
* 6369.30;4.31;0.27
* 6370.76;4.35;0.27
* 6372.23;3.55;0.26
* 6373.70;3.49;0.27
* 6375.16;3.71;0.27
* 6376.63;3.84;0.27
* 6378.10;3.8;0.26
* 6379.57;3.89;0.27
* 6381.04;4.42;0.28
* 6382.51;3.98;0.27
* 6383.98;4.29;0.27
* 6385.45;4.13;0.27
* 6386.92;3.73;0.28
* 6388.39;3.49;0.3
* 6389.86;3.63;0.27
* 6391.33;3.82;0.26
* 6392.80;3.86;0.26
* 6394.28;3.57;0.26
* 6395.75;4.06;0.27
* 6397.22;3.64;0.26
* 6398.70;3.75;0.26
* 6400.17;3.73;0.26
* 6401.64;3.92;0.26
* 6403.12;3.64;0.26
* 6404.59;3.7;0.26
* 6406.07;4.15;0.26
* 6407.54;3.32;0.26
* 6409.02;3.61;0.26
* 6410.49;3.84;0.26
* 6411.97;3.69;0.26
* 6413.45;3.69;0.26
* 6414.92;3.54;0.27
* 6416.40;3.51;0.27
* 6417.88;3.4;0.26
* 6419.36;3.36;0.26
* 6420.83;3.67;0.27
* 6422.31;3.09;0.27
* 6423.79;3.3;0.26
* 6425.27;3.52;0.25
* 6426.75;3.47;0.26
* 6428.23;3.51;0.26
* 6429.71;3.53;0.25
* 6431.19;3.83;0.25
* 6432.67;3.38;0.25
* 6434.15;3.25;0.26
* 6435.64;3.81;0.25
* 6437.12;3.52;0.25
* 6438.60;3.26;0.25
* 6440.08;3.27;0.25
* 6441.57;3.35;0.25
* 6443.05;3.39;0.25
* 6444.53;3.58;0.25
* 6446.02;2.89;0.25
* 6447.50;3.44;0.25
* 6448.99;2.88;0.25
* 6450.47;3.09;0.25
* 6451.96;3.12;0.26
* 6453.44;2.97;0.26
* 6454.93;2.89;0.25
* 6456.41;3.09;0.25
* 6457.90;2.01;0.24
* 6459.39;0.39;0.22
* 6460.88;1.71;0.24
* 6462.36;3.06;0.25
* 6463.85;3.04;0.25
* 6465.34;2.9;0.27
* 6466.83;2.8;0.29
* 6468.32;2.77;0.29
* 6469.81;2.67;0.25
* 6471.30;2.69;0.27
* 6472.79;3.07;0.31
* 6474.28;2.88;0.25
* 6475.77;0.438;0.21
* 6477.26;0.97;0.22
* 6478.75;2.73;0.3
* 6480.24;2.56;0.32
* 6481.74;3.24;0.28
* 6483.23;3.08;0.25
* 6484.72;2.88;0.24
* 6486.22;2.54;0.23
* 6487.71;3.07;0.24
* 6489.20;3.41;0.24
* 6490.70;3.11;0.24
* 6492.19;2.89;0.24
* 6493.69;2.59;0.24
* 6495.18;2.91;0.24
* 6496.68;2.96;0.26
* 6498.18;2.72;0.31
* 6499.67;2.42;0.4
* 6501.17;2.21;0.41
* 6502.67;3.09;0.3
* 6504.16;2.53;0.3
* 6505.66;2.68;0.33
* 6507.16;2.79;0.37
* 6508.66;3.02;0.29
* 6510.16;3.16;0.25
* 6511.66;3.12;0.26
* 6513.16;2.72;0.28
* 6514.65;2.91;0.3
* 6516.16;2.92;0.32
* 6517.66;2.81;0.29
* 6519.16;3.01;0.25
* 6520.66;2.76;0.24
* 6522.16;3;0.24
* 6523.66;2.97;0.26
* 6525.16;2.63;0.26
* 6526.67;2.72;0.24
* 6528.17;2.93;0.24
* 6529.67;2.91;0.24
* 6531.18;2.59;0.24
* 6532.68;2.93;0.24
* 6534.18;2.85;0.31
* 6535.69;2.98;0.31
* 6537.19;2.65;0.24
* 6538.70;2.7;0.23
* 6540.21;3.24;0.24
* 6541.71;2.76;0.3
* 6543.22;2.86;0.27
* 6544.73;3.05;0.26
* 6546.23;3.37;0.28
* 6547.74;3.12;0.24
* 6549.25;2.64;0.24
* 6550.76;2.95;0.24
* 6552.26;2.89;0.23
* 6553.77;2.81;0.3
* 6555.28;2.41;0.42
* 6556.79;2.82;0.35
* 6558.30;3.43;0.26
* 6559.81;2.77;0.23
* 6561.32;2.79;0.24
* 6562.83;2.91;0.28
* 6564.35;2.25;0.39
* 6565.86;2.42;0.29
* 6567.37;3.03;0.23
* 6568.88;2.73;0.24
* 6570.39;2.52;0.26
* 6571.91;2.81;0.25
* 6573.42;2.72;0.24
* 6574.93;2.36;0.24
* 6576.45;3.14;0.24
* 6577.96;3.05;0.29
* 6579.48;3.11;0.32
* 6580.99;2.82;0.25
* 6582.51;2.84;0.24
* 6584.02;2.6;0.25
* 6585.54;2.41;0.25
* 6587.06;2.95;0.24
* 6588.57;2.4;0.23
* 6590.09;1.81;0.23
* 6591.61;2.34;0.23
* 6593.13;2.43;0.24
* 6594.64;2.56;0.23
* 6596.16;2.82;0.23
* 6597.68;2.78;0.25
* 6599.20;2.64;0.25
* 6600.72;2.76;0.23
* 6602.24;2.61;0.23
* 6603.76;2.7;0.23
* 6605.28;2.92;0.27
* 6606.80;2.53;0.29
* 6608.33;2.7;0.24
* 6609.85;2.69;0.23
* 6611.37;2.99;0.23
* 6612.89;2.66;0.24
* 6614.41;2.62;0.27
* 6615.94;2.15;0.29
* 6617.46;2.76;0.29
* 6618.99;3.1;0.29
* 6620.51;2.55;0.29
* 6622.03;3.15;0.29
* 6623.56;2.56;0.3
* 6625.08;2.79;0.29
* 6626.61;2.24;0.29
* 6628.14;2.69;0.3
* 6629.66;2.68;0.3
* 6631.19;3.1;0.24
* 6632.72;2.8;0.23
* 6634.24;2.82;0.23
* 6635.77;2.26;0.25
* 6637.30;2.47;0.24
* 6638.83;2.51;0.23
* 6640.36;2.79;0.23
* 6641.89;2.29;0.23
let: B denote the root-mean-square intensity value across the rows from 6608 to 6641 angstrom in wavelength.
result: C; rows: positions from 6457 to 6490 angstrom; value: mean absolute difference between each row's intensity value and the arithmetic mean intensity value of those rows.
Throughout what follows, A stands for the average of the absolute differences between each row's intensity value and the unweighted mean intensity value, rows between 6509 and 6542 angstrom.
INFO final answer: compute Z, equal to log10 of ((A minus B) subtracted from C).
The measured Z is 0.504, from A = 0.14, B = 2.7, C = 0.6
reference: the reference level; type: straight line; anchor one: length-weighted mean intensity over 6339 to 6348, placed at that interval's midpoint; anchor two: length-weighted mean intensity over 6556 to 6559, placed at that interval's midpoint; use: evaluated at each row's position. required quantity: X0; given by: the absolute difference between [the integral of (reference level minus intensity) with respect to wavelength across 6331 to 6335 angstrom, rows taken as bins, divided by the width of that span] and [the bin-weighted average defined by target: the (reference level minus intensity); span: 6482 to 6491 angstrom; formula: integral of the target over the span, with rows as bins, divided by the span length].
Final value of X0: 0.34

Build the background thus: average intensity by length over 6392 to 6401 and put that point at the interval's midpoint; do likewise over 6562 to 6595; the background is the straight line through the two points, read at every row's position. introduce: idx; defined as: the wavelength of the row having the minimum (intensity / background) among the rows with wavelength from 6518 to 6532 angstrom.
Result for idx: 6531.18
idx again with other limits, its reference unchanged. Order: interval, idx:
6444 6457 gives 6446.02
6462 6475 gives 6469.81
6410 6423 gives 6422.31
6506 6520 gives 6513.16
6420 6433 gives 6422.31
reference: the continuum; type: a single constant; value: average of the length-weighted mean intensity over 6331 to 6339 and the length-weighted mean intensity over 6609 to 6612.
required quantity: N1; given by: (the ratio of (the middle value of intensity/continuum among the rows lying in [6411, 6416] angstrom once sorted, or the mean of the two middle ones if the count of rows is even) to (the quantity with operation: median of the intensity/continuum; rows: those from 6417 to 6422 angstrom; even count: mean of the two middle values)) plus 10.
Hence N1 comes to 11.1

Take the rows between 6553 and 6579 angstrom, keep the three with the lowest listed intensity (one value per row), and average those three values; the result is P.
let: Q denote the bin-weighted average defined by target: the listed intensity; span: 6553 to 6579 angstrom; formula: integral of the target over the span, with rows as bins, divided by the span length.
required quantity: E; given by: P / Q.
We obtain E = 0.85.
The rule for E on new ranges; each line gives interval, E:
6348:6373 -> 0.86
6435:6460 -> 0.59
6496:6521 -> 0.85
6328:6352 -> 0.91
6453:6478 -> 0.25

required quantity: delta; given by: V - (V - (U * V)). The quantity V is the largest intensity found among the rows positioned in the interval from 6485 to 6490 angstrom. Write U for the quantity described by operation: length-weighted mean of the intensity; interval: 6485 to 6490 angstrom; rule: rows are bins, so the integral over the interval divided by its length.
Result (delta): 10.2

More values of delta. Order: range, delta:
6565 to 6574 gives 8.2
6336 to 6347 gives 16.5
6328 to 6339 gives 16.2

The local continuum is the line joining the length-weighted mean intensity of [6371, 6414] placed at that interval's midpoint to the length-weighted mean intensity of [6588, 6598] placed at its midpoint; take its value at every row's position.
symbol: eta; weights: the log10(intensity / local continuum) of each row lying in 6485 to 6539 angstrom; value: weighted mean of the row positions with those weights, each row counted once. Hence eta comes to 6502.7 angstrom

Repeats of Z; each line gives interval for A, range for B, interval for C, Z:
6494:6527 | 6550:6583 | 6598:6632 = 0.447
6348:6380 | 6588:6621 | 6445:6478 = 0.482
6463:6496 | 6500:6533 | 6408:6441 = 0.416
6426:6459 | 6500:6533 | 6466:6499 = 0.471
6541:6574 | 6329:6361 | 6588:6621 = 0.593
